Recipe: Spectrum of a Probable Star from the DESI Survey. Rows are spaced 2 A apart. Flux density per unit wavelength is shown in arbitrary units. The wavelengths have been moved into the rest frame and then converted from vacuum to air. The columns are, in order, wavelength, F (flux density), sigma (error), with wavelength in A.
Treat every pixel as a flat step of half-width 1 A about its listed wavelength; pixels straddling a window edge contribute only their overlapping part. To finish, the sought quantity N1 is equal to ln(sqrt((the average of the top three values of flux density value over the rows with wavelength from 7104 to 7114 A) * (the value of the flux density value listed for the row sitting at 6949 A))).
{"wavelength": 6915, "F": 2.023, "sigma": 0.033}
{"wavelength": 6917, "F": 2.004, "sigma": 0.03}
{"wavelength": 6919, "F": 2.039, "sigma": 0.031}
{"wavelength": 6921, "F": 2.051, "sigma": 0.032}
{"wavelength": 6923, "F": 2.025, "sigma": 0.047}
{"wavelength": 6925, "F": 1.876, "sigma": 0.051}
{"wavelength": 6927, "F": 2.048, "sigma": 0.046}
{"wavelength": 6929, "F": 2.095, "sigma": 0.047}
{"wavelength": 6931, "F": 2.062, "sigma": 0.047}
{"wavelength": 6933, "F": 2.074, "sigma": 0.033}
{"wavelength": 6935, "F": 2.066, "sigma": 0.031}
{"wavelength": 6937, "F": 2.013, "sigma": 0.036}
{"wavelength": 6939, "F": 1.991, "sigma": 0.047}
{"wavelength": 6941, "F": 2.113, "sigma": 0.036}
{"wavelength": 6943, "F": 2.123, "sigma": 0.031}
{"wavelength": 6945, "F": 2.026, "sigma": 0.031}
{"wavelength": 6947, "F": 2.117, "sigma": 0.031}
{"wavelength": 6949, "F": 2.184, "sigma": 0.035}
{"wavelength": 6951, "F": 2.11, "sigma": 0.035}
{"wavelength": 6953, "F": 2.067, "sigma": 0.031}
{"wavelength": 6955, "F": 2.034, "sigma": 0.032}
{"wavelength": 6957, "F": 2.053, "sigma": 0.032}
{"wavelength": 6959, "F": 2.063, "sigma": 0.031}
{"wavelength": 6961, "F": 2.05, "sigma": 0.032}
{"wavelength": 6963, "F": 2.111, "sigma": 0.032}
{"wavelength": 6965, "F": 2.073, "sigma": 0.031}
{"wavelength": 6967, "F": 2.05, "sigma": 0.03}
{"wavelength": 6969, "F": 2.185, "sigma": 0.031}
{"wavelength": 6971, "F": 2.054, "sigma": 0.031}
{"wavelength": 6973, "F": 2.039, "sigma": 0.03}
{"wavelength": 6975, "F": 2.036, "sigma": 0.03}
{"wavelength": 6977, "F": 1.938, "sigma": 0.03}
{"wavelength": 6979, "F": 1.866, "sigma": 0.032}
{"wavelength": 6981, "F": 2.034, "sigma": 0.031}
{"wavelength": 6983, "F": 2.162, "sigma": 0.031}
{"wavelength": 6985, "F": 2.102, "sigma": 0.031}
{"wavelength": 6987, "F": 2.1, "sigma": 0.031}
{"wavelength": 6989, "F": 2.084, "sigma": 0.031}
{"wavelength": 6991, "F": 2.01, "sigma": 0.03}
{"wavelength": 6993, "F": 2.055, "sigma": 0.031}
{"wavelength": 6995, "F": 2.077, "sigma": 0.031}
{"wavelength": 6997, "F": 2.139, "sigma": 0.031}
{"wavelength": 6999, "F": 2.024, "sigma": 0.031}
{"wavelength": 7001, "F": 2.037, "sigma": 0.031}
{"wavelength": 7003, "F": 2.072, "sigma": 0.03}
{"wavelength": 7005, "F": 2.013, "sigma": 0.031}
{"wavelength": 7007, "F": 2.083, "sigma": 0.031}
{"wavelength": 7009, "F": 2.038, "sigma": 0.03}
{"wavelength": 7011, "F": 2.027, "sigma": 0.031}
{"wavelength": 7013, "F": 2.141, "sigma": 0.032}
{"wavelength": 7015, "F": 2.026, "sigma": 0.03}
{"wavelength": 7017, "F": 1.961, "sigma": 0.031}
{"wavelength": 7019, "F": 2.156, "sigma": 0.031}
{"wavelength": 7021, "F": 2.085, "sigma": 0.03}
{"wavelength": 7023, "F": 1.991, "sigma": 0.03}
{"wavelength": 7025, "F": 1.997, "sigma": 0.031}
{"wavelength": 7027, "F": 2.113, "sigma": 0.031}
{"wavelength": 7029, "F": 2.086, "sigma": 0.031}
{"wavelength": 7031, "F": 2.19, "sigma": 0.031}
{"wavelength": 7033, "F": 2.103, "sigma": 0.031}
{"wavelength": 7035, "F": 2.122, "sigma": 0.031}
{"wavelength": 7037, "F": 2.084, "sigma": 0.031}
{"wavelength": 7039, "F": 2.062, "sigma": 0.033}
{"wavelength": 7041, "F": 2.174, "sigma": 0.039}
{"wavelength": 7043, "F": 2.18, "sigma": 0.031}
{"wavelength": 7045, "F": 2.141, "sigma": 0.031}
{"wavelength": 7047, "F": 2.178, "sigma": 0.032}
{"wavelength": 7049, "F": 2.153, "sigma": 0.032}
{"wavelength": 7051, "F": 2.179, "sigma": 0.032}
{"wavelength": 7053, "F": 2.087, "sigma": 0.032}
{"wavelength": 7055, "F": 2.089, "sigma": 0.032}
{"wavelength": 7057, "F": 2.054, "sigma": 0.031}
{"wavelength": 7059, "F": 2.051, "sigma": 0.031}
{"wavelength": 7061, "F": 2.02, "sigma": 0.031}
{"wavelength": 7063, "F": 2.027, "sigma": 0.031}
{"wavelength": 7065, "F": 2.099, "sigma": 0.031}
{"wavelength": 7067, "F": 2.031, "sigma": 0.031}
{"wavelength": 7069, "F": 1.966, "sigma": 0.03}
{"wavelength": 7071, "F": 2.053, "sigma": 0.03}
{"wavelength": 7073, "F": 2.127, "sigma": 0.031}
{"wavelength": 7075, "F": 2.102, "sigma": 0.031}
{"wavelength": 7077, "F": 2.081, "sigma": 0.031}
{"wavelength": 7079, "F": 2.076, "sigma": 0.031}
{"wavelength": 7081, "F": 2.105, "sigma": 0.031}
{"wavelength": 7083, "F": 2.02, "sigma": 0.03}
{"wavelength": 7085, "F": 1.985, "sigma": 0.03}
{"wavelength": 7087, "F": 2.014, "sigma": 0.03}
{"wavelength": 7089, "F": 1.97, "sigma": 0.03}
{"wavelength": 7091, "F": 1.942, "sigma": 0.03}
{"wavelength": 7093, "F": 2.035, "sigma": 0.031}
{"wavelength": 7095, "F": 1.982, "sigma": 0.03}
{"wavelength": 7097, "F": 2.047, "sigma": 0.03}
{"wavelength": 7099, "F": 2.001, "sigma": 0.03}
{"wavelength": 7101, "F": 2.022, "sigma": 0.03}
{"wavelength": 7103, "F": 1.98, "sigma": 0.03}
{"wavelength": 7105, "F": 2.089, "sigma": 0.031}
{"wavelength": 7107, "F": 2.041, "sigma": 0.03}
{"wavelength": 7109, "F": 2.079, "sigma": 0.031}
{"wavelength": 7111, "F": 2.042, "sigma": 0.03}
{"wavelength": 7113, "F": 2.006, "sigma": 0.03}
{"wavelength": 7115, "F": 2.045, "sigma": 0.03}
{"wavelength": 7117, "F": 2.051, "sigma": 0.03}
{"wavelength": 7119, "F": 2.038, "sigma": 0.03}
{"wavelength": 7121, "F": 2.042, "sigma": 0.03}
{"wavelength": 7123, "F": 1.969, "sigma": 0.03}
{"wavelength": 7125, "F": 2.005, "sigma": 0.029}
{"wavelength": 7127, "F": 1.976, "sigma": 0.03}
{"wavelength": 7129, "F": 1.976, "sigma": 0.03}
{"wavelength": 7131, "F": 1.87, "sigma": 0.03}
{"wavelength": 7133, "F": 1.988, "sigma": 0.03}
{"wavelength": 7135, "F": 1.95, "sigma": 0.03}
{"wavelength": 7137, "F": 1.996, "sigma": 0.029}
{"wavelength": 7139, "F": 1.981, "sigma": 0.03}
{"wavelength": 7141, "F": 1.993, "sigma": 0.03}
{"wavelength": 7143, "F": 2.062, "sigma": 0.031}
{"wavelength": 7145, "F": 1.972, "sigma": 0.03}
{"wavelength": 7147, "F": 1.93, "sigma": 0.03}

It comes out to 0.754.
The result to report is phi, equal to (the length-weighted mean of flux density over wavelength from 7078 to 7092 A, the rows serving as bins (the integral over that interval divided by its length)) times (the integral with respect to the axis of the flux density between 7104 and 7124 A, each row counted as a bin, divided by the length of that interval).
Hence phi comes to 4.11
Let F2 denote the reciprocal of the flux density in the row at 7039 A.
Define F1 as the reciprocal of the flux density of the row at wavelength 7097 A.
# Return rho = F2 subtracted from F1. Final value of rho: 0.00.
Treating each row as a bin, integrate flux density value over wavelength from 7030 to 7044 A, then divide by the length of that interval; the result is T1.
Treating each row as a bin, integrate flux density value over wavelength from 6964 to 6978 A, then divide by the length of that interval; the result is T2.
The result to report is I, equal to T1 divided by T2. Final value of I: 1.04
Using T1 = 2.13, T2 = 2.05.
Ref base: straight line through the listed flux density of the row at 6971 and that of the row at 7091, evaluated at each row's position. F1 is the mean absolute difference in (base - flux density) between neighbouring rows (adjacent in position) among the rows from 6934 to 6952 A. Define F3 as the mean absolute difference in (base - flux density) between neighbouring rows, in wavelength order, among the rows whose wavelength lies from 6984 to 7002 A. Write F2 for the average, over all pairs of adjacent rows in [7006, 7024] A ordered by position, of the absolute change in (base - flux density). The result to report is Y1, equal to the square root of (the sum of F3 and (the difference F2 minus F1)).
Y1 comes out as 0.25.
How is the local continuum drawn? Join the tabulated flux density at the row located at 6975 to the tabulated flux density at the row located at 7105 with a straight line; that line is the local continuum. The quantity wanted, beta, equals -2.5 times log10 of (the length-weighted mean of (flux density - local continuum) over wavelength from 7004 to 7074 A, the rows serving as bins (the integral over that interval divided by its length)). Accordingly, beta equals 4.23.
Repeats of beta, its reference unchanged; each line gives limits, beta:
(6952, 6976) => 3.60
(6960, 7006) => 4.38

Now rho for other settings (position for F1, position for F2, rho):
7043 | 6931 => -0.03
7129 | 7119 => 0.02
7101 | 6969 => 0.04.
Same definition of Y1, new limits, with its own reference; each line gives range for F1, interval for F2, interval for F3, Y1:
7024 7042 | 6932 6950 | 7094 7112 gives 0.21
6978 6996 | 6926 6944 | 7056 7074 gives 0.16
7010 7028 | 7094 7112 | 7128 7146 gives 0.12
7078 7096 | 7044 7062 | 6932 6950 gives 0.20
